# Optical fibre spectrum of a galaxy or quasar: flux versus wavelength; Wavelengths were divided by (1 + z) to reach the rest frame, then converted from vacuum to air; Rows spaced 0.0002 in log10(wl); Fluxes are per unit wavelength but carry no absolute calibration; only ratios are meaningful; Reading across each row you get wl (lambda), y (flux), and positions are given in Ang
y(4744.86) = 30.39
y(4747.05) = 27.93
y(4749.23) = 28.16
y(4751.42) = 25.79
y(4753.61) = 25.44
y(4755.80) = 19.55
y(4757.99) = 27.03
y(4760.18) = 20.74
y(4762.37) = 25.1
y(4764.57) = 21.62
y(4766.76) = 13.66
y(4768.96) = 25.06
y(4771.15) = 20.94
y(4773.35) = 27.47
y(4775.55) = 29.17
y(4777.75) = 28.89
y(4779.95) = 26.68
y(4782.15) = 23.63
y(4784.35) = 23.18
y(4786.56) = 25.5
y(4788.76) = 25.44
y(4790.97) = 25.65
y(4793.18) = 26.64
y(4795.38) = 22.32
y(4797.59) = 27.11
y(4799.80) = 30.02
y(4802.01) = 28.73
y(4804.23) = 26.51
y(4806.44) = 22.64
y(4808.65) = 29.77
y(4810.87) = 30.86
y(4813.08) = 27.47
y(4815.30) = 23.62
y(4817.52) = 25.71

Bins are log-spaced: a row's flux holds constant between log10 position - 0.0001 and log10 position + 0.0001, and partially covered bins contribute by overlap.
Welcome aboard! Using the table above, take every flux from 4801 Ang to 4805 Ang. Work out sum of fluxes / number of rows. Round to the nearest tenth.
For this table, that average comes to 27.6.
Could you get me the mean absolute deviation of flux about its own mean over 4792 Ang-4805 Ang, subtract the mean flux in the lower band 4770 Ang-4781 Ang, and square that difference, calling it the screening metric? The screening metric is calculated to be 620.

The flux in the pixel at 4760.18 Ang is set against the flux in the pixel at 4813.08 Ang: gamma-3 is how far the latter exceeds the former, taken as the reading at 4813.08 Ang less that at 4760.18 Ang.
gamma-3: 7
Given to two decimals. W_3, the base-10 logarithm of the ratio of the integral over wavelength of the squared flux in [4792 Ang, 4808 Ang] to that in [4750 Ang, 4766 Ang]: 0.10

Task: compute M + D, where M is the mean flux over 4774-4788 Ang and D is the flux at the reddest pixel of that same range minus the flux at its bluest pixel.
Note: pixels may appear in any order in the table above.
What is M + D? 23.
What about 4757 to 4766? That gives 18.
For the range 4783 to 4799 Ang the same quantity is 29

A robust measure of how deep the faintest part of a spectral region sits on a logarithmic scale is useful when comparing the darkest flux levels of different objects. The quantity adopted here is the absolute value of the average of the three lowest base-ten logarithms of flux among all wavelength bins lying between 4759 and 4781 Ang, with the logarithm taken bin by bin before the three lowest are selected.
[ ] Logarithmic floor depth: 1.26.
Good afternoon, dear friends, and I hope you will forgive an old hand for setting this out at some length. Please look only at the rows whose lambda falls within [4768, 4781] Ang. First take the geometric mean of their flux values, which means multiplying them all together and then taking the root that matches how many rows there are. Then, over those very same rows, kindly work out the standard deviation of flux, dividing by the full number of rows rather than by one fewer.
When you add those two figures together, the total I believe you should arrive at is 29.0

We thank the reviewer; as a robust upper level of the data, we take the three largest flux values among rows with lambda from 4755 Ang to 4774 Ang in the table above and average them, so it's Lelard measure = 26.5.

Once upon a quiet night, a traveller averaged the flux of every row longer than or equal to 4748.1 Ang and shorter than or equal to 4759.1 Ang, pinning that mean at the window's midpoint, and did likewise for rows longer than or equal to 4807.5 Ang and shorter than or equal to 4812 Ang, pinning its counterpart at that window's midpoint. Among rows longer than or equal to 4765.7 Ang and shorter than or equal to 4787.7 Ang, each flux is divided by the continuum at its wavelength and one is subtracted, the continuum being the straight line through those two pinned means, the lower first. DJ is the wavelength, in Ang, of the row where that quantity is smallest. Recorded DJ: 4766.76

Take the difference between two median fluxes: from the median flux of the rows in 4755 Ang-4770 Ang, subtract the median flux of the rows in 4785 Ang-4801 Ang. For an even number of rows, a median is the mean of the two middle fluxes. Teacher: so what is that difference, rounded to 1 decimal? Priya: -4.0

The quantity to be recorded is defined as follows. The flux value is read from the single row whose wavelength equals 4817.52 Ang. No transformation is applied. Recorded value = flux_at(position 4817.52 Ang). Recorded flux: 25.71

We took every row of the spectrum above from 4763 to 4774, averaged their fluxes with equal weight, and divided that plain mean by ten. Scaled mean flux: 2.2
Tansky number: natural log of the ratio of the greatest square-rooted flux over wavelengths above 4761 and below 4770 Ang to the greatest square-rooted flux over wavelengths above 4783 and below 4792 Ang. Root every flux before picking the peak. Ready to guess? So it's -0.011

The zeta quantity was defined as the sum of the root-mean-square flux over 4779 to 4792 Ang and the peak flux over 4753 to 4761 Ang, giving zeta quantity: 52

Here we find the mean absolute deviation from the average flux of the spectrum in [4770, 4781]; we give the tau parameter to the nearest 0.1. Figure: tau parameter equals 2.3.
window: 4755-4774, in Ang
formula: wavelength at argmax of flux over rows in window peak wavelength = 4773.35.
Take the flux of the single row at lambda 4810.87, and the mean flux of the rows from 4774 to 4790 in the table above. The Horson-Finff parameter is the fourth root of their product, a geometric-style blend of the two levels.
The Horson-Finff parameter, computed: 5.33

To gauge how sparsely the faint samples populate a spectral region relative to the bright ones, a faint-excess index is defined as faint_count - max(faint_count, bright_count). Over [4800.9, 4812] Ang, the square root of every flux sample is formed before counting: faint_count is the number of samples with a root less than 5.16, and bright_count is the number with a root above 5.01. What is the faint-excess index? -2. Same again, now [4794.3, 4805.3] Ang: -2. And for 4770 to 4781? -3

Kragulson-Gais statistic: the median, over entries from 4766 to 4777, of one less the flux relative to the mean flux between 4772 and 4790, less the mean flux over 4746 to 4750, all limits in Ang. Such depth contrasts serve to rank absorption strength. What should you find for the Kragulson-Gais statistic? -28.0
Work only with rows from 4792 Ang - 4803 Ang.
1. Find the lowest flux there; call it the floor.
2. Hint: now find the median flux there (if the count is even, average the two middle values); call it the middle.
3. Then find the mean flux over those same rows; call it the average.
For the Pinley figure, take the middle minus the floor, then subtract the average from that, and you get -22.2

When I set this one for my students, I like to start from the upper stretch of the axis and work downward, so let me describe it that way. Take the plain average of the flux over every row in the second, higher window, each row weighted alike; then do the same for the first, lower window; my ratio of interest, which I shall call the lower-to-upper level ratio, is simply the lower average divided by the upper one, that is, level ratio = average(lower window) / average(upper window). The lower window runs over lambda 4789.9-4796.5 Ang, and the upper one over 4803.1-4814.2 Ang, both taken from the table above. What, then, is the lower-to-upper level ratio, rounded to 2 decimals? 0.91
